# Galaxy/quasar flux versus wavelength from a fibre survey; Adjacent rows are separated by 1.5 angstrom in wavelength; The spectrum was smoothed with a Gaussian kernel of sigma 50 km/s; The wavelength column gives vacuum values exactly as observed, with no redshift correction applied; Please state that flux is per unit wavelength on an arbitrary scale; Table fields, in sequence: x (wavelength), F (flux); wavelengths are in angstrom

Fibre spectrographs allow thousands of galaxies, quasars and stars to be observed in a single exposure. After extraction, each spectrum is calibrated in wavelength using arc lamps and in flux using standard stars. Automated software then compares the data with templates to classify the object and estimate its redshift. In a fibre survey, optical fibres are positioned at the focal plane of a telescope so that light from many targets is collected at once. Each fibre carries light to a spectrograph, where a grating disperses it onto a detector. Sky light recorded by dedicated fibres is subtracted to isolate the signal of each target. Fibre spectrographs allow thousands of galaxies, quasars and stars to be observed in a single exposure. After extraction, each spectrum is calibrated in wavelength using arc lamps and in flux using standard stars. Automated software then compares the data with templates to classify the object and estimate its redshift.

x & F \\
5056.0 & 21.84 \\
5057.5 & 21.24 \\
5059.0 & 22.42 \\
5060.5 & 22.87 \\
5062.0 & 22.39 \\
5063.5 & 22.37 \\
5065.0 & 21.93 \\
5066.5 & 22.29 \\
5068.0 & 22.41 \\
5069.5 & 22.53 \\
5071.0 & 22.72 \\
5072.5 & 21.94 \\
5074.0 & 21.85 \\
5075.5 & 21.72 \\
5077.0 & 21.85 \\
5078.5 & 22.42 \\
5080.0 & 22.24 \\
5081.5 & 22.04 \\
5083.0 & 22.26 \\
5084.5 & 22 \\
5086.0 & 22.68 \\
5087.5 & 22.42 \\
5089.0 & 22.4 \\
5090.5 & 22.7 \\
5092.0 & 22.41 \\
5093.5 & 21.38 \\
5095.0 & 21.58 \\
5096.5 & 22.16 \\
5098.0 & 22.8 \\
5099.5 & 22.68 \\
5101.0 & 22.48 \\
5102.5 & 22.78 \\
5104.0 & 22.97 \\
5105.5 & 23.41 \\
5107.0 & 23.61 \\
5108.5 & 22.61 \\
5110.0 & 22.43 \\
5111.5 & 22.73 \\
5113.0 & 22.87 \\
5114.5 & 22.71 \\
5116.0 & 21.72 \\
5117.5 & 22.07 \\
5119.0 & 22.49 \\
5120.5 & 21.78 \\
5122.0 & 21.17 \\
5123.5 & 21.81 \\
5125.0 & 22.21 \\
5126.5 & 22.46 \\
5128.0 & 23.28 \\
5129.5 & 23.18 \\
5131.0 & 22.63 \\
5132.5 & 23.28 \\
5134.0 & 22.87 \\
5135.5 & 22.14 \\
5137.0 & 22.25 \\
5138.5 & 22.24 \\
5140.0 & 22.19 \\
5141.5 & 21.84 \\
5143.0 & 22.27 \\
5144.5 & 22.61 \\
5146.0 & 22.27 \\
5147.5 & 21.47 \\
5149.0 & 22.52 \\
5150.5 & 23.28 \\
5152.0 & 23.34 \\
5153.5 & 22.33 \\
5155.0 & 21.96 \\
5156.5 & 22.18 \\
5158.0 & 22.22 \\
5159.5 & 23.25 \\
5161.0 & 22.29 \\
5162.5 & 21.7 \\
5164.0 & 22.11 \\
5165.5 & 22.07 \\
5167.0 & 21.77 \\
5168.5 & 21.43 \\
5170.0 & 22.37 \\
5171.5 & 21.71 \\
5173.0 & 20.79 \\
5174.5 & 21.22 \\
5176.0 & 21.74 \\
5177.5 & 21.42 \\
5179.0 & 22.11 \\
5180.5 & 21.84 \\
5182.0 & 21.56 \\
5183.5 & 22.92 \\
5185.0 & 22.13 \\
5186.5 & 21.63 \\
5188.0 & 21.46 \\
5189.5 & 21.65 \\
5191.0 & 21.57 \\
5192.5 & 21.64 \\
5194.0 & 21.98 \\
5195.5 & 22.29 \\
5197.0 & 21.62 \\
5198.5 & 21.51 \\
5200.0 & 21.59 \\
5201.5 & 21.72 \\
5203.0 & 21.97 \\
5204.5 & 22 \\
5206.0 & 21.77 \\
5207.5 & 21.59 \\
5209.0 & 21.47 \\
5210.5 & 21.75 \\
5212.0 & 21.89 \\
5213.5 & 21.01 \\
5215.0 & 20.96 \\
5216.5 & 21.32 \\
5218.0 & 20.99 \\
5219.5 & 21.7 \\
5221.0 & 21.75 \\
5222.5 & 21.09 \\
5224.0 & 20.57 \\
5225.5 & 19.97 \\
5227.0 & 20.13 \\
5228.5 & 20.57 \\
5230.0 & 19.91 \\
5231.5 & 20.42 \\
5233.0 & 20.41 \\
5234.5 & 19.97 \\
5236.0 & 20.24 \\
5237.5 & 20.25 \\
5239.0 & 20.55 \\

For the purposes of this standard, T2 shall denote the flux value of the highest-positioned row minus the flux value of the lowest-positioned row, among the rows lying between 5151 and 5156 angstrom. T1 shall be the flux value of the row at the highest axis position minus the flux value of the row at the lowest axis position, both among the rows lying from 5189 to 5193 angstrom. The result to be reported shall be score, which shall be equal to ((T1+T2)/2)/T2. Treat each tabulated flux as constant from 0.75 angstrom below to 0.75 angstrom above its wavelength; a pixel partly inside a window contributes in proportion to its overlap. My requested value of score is 0.50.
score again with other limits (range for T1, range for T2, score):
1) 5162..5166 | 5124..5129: 0.67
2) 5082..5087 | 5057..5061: 0.63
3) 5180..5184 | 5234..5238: 2.43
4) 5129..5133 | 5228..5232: 0.17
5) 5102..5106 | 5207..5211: 2.47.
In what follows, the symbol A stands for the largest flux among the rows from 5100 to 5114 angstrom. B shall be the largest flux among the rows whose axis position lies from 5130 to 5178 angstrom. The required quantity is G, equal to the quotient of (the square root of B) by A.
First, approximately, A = 23.61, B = 23.34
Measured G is 0.205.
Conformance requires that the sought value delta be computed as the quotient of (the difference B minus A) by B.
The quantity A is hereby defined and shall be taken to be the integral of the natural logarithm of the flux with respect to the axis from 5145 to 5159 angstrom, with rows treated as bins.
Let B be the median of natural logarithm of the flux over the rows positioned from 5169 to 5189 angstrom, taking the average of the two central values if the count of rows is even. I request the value -13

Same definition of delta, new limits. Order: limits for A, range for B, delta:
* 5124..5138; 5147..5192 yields -13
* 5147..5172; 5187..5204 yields -24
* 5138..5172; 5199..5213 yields -33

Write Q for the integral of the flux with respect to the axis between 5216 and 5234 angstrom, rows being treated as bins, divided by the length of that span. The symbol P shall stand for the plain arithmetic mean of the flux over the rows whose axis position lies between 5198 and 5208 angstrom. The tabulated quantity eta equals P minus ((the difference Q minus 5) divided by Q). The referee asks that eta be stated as 21.0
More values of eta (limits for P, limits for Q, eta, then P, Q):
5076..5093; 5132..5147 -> 21.5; 22.3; 22.4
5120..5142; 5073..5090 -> 21.6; 22.4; 22.2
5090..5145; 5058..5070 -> 21.7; 22.5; 22.4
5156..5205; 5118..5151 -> 21.1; 21.9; 22.4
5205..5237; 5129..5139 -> 20.1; 20.9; 22.7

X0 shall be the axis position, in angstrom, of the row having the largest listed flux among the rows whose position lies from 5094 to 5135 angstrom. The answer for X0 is 5107.0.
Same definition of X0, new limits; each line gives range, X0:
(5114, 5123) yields 5114.5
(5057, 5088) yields 5060.5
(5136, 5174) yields 5152.0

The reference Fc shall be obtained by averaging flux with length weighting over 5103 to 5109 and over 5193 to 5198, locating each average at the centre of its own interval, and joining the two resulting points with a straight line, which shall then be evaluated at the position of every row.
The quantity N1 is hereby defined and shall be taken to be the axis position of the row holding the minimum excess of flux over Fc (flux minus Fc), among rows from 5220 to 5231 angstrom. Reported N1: 5225.5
